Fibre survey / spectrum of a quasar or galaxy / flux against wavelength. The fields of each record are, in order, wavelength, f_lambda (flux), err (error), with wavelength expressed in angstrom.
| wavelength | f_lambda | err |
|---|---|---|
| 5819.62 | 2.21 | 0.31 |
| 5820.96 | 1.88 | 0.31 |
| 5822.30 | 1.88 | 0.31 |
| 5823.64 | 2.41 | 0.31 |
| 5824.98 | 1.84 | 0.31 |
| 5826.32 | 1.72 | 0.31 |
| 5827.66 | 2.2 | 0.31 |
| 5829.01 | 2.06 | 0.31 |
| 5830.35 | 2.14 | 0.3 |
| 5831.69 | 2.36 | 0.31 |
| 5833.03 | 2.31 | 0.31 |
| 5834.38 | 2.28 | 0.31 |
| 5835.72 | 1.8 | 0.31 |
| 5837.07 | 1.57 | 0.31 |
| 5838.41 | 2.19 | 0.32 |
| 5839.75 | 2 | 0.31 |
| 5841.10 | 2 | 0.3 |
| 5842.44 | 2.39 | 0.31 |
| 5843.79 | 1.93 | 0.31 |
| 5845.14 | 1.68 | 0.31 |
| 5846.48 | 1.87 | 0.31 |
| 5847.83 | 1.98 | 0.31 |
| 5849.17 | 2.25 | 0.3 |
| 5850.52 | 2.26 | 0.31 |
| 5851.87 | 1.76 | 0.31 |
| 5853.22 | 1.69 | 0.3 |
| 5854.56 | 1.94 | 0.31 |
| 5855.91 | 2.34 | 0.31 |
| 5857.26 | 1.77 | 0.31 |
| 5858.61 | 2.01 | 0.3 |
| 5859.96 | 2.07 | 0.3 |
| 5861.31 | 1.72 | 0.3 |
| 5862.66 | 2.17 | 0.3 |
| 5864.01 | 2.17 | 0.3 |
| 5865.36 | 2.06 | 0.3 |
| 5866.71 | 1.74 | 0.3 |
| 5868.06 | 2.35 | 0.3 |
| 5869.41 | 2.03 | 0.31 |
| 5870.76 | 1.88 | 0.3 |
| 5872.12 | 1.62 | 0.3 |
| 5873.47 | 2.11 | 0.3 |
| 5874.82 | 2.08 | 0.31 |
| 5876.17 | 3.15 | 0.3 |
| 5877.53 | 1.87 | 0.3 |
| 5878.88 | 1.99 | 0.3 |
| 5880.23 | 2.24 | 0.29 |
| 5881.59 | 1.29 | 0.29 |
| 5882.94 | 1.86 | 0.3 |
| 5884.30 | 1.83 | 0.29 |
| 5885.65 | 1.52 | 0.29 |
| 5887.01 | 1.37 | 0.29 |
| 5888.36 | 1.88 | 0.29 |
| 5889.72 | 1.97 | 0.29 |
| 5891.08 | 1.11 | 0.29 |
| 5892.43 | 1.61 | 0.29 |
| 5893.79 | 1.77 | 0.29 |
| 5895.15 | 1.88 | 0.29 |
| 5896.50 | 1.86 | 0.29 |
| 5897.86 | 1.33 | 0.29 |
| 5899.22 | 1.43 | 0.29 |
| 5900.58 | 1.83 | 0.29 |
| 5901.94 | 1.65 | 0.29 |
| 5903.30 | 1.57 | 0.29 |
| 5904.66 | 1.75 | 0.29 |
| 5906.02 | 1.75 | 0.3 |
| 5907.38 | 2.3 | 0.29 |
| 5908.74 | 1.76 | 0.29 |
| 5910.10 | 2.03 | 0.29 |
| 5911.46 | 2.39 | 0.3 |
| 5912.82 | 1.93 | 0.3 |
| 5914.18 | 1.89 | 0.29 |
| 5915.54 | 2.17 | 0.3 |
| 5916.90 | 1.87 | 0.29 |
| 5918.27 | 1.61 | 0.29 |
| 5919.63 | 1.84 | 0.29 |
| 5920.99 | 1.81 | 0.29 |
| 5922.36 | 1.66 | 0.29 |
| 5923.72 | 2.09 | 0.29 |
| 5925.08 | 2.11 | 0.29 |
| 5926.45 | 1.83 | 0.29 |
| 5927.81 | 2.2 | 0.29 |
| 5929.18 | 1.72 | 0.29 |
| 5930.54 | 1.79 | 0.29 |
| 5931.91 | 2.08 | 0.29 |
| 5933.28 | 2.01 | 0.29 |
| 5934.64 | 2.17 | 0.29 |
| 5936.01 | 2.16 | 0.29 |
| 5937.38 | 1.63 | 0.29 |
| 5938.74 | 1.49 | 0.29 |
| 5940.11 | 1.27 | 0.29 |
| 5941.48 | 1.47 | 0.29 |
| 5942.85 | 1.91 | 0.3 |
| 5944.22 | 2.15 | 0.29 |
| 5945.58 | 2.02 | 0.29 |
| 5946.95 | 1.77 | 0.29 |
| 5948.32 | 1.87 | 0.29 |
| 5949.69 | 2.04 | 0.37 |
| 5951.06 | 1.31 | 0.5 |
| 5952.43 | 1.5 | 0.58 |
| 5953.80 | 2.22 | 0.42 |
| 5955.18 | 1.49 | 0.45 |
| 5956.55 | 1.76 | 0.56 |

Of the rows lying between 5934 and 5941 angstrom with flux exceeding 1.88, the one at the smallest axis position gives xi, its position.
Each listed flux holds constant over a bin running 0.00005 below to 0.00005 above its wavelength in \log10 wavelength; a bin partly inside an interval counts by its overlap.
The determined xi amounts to 5934.64 angstrom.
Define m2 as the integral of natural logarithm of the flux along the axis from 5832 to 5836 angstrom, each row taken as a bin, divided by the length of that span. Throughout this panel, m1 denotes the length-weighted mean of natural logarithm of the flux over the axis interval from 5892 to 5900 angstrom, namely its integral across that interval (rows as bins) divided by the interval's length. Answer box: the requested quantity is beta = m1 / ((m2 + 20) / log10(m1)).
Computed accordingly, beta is -0.0073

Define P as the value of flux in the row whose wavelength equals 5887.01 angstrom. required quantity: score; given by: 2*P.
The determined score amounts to 2.7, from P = 1.37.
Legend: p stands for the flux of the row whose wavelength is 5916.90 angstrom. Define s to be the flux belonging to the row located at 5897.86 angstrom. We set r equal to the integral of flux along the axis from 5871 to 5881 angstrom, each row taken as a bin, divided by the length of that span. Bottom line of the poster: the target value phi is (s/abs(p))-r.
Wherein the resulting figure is -1.4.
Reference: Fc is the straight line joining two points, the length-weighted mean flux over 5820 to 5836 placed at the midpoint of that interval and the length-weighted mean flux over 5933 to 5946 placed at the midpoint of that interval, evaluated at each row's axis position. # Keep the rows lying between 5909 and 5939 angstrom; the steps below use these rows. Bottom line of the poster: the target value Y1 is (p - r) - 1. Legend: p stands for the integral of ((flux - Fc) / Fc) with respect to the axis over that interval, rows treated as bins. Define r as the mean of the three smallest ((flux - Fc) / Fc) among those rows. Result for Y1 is 0.4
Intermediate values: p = 1.3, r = -0.14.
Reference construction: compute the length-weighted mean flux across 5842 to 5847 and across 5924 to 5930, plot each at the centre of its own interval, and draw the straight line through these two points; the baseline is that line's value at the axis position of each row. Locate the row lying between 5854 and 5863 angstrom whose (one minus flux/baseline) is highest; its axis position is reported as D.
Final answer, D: 5861.31 angstrom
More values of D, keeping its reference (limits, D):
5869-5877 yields 5872.12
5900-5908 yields 5903.30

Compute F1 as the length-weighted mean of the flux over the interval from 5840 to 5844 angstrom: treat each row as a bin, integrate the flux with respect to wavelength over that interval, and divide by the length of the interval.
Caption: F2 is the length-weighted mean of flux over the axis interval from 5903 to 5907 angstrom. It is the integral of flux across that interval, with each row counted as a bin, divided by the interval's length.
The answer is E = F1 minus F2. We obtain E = 0.37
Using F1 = 2.11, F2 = 1.7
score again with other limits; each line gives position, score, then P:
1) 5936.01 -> 4.3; 2.16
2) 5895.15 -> 3.8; 1.88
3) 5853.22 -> 3.4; 1.69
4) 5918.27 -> 3.2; 1.61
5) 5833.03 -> 4.6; 2.31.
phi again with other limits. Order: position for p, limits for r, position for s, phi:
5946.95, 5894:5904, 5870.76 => -0.6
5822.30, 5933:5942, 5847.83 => -0.7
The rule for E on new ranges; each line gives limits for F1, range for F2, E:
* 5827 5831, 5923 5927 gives 0.12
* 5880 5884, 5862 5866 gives -0.39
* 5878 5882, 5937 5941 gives 0.43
